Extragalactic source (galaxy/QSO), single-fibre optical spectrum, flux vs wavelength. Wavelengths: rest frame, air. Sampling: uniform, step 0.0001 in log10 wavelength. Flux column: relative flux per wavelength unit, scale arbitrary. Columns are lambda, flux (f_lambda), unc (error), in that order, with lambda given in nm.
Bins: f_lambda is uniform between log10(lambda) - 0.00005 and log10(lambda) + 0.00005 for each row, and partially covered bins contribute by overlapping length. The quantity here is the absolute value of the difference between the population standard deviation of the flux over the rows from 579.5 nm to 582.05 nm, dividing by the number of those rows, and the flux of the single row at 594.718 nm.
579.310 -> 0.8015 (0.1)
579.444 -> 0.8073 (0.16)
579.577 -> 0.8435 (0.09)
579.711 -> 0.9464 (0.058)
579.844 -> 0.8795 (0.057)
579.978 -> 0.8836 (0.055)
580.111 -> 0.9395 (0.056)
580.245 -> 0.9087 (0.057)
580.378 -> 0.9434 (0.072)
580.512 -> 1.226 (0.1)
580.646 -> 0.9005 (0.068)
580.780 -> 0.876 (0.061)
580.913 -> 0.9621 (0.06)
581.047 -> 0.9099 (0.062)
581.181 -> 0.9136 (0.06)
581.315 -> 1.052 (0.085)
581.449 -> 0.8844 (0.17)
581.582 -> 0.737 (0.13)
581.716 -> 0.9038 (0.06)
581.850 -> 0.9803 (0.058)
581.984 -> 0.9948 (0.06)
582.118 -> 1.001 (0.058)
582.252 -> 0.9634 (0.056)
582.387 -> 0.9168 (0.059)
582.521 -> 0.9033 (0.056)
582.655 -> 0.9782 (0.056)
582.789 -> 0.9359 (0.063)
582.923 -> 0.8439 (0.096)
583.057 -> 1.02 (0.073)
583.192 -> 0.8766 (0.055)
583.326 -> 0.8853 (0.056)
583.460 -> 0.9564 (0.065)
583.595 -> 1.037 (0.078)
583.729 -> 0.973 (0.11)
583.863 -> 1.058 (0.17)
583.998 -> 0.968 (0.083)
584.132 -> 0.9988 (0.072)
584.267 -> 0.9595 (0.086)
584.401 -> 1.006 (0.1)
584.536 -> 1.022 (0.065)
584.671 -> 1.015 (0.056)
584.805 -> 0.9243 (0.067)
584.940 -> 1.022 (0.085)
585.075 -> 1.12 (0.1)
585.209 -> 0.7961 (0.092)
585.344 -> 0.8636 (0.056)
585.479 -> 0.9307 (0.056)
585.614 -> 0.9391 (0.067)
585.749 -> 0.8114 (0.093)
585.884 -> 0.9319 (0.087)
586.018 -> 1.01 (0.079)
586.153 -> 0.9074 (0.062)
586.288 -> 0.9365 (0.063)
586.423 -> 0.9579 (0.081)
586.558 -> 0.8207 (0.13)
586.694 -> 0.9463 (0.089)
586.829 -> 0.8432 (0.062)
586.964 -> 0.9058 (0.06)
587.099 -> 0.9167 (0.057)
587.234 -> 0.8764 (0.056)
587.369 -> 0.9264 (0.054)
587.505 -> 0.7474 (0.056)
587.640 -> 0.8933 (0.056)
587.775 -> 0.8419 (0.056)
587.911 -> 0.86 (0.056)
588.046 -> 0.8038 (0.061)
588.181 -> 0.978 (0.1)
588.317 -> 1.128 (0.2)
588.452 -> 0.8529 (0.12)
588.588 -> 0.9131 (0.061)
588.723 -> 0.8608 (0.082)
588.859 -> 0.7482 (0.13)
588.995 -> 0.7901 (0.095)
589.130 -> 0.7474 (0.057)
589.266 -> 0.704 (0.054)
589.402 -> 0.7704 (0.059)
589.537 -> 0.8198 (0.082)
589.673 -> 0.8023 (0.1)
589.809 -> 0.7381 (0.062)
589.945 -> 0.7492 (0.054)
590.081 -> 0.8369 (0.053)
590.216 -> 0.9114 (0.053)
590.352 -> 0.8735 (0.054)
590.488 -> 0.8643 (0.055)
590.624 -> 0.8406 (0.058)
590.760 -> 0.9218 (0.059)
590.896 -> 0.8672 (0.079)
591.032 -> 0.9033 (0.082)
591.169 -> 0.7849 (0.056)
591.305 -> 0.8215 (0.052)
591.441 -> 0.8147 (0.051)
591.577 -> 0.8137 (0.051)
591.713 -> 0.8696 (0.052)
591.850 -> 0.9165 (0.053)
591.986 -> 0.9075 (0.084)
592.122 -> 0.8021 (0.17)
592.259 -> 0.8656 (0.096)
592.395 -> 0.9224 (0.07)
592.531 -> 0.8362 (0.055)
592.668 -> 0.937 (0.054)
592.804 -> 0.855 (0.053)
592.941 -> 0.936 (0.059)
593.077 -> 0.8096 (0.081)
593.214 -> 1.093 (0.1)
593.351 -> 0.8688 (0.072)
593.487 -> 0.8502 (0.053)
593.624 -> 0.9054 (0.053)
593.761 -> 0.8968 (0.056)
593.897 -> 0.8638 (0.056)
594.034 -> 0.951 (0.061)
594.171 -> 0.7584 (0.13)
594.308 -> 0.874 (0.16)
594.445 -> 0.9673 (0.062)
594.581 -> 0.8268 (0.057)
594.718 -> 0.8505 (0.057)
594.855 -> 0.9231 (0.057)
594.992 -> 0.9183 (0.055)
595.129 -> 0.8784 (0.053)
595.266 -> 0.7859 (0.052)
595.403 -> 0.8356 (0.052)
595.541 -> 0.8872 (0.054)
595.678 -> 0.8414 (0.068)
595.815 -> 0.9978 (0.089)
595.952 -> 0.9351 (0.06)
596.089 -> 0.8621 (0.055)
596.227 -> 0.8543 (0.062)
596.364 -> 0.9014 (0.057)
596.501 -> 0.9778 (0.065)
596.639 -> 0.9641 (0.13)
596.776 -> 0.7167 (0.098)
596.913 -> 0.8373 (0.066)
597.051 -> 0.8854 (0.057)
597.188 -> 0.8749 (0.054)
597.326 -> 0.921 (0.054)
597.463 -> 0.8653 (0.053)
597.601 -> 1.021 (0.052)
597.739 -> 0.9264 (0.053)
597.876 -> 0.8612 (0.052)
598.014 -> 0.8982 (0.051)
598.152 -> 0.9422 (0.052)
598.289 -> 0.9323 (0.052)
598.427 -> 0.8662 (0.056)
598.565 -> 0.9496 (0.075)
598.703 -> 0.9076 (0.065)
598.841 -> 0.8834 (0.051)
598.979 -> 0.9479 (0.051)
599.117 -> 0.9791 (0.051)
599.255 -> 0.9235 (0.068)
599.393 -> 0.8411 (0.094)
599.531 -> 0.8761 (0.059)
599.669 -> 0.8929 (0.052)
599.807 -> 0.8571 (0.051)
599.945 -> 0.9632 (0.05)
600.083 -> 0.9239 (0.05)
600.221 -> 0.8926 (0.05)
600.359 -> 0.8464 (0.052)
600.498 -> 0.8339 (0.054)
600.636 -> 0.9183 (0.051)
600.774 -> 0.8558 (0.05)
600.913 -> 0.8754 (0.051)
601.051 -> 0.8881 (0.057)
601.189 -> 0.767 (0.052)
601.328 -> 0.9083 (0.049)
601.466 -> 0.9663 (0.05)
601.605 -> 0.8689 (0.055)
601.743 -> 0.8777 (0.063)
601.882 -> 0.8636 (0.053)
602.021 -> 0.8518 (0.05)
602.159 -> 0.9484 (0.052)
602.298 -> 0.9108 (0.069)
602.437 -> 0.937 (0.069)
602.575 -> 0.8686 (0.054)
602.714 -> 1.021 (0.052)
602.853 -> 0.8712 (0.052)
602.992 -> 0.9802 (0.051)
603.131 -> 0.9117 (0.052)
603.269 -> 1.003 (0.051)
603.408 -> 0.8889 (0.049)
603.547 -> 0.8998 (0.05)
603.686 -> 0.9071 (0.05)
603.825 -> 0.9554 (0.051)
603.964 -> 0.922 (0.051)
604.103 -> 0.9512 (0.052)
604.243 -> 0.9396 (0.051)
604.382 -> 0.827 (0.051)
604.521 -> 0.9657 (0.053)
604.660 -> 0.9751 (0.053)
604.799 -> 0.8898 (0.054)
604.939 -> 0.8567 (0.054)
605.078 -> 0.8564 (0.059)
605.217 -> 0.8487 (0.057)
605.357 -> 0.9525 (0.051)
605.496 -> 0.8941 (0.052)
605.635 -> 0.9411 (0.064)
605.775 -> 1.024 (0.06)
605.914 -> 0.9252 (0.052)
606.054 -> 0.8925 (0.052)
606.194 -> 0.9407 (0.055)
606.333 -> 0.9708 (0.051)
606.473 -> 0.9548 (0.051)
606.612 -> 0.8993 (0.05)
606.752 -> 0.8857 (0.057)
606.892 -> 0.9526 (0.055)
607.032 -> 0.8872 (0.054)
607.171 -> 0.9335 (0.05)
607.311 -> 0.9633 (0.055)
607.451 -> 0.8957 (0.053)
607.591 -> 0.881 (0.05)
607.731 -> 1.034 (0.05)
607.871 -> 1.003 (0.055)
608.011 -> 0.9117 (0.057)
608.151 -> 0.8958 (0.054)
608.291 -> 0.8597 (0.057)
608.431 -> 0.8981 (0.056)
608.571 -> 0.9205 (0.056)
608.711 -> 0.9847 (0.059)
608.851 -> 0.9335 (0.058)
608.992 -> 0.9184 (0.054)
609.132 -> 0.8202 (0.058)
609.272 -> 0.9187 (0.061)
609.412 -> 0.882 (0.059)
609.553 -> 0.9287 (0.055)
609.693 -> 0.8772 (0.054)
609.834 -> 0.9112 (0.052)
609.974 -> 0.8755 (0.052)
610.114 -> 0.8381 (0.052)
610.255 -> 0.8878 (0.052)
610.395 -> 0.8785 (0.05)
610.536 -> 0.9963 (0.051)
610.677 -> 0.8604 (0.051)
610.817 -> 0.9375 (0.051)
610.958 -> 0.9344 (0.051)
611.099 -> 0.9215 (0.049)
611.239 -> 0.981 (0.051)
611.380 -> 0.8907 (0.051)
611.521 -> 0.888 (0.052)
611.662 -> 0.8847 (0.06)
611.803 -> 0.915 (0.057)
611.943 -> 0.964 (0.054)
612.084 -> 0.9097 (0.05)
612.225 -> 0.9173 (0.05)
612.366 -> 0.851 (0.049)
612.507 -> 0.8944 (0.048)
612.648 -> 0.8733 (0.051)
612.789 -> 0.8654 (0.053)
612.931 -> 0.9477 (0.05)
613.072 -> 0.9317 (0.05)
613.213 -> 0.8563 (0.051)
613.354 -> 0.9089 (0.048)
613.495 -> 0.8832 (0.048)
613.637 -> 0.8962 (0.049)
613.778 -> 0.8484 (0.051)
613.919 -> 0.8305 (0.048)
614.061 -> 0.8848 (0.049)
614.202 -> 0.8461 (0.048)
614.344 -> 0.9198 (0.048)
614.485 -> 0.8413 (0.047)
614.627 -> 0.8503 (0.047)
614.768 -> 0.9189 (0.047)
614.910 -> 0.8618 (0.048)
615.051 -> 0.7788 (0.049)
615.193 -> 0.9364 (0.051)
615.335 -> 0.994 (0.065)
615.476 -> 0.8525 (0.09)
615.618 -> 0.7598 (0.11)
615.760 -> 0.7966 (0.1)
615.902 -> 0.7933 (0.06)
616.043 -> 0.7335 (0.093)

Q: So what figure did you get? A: 0.756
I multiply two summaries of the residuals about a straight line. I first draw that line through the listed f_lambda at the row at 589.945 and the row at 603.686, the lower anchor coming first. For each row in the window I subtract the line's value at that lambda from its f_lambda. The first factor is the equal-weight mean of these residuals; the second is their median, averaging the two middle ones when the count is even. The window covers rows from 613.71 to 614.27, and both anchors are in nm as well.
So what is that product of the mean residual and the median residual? 0.03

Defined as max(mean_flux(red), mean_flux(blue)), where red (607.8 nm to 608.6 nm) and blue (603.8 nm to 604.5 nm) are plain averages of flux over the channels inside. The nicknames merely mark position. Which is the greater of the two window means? 0.919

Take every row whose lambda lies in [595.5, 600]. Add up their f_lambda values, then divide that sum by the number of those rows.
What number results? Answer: 0.903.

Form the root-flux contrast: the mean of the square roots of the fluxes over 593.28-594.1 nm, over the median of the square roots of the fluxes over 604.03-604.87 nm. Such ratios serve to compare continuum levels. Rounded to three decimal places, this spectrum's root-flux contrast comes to 0.970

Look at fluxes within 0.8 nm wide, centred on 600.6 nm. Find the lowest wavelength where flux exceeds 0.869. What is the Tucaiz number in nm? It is 600.221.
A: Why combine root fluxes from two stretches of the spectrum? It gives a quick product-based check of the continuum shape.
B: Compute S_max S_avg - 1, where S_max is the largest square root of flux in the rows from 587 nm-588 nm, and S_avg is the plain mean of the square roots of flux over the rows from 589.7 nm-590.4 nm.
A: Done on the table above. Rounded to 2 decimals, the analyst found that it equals -0.13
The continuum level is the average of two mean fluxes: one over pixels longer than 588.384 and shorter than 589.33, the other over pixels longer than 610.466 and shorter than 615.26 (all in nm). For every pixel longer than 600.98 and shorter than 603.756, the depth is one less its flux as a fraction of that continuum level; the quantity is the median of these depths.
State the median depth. -0.06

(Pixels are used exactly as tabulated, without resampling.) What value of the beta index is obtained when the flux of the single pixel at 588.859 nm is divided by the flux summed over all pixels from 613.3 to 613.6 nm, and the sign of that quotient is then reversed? -0.42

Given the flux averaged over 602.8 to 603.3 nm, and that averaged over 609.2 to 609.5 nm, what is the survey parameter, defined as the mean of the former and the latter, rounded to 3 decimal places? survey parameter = 0.921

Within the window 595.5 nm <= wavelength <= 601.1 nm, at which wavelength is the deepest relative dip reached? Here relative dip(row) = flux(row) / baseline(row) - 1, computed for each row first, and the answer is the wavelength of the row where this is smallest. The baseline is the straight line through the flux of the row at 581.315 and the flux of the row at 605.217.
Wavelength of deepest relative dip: 596.776 nm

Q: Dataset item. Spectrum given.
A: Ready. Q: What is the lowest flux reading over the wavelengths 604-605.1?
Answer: 0.827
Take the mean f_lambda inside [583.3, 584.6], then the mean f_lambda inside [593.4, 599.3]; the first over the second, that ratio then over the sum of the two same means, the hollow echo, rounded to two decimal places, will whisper 0.59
